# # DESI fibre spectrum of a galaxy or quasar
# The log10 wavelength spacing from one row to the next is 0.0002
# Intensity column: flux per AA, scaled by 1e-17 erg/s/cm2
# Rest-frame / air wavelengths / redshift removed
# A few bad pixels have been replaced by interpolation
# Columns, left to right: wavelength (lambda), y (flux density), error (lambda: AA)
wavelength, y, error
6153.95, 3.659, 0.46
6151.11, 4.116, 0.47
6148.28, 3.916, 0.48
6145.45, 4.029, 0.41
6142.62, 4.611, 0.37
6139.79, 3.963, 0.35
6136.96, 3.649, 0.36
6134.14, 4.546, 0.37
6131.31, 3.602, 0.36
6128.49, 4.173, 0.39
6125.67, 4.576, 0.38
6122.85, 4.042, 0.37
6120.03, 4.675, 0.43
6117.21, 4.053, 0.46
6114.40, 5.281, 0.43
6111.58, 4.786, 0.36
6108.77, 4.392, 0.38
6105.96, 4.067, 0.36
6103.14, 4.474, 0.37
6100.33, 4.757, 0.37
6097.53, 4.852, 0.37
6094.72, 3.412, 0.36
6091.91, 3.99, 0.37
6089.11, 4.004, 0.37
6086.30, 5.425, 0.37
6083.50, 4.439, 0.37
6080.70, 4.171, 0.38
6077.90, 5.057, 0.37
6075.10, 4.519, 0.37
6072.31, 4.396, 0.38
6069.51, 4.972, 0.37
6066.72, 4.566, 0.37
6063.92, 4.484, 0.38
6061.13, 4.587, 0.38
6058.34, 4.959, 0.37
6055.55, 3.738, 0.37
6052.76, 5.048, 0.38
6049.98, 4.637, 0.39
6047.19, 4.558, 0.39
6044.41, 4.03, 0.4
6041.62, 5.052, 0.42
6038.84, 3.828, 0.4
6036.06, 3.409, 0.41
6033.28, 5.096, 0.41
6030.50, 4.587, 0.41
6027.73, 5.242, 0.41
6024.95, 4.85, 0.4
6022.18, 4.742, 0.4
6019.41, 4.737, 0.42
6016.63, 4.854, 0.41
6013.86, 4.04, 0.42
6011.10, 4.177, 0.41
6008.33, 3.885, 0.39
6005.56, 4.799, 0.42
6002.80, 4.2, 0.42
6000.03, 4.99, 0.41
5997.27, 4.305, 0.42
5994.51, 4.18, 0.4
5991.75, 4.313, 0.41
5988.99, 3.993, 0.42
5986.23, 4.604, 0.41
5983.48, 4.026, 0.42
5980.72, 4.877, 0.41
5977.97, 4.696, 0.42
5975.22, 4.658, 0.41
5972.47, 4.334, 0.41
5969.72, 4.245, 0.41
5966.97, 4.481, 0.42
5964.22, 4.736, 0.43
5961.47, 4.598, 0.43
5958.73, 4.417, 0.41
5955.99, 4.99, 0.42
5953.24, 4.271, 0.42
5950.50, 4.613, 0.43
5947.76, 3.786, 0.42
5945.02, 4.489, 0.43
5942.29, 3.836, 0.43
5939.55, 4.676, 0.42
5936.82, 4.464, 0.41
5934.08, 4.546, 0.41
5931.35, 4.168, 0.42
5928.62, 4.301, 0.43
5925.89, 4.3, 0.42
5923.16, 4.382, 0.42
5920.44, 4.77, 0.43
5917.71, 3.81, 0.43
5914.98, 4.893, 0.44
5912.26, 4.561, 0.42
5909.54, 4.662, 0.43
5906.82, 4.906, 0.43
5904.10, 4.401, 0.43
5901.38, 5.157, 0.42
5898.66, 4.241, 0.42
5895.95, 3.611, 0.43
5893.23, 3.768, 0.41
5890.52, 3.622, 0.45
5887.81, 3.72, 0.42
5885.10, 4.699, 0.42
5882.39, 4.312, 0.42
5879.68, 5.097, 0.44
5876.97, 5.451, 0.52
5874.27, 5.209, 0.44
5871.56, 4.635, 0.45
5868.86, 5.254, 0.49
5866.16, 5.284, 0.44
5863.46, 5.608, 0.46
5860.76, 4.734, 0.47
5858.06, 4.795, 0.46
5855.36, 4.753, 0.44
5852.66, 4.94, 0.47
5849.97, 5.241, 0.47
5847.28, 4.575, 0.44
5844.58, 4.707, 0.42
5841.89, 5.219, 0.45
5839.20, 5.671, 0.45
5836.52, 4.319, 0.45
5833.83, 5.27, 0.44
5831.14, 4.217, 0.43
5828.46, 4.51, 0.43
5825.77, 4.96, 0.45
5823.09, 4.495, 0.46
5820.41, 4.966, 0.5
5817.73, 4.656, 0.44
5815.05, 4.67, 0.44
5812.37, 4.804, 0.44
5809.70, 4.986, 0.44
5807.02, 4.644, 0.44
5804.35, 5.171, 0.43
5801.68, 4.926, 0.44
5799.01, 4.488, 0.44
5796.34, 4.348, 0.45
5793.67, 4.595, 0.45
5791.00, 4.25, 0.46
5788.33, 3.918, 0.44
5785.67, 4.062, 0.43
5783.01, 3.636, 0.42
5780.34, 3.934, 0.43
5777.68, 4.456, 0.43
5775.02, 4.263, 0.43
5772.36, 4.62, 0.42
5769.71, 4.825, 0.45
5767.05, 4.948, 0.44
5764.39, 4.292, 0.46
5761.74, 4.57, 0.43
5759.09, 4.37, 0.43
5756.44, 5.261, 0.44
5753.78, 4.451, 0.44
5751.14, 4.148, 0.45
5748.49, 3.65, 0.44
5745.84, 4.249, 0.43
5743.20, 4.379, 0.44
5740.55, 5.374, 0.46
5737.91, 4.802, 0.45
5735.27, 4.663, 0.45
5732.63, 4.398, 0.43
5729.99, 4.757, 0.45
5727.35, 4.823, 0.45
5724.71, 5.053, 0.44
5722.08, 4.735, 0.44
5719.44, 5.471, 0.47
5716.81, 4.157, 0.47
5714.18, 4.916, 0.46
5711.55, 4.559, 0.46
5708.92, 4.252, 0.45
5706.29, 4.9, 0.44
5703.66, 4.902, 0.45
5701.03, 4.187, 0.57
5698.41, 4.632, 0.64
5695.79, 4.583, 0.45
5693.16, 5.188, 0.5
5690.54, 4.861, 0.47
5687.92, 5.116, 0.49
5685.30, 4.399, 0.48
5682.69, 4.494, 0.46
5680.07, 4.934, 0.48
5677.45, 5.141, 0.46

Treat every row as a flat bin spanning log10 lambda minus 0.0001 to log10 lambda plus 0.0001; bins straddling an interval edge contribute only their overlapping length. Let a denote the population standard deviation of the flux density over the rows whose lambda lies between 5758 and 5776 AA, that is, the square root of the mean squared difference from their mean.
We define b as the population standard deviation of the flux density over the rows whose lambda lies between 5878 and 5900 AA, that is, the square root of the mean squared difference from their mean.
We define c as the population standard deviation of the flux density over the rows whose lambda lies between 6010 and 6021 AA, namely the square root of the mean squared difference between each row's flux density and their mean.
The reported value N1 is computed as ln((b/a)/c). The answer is 1.8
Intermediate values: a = 0.245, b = 0.52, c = 0.35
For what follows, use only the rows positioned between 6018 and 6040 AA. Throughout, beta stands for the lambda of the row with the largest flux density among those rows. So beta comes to 6027.73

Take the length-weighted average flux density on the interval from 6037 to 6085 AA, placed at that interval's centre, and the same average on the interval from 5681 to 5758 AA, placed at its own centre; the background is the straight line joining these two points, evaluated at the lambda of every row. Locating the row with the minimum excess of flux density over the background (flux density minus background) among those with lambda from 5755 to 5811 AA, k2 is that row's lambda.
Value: 5783.01 AA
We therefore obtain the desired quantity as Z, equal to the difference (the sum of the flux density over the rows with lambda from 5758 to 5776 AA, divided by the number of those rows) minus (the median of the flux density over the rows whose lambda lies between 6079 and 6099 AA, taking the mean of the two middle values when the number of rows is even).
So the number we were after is 0.38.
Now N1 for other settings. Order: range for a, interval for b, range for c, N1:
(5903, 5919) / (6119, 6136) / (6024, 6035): 1.4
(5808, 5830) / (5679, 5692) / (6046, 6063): 1.2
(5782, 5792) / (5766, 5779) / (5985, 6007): 1.2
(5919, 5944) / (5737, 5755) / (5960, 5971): 2.4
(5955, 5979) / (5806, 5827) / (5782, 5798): 0.9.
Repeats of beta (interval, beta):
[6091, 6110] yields 6097.53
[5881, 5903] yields 5901.38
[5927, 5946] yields 5939.55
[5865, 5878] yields 5876.97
